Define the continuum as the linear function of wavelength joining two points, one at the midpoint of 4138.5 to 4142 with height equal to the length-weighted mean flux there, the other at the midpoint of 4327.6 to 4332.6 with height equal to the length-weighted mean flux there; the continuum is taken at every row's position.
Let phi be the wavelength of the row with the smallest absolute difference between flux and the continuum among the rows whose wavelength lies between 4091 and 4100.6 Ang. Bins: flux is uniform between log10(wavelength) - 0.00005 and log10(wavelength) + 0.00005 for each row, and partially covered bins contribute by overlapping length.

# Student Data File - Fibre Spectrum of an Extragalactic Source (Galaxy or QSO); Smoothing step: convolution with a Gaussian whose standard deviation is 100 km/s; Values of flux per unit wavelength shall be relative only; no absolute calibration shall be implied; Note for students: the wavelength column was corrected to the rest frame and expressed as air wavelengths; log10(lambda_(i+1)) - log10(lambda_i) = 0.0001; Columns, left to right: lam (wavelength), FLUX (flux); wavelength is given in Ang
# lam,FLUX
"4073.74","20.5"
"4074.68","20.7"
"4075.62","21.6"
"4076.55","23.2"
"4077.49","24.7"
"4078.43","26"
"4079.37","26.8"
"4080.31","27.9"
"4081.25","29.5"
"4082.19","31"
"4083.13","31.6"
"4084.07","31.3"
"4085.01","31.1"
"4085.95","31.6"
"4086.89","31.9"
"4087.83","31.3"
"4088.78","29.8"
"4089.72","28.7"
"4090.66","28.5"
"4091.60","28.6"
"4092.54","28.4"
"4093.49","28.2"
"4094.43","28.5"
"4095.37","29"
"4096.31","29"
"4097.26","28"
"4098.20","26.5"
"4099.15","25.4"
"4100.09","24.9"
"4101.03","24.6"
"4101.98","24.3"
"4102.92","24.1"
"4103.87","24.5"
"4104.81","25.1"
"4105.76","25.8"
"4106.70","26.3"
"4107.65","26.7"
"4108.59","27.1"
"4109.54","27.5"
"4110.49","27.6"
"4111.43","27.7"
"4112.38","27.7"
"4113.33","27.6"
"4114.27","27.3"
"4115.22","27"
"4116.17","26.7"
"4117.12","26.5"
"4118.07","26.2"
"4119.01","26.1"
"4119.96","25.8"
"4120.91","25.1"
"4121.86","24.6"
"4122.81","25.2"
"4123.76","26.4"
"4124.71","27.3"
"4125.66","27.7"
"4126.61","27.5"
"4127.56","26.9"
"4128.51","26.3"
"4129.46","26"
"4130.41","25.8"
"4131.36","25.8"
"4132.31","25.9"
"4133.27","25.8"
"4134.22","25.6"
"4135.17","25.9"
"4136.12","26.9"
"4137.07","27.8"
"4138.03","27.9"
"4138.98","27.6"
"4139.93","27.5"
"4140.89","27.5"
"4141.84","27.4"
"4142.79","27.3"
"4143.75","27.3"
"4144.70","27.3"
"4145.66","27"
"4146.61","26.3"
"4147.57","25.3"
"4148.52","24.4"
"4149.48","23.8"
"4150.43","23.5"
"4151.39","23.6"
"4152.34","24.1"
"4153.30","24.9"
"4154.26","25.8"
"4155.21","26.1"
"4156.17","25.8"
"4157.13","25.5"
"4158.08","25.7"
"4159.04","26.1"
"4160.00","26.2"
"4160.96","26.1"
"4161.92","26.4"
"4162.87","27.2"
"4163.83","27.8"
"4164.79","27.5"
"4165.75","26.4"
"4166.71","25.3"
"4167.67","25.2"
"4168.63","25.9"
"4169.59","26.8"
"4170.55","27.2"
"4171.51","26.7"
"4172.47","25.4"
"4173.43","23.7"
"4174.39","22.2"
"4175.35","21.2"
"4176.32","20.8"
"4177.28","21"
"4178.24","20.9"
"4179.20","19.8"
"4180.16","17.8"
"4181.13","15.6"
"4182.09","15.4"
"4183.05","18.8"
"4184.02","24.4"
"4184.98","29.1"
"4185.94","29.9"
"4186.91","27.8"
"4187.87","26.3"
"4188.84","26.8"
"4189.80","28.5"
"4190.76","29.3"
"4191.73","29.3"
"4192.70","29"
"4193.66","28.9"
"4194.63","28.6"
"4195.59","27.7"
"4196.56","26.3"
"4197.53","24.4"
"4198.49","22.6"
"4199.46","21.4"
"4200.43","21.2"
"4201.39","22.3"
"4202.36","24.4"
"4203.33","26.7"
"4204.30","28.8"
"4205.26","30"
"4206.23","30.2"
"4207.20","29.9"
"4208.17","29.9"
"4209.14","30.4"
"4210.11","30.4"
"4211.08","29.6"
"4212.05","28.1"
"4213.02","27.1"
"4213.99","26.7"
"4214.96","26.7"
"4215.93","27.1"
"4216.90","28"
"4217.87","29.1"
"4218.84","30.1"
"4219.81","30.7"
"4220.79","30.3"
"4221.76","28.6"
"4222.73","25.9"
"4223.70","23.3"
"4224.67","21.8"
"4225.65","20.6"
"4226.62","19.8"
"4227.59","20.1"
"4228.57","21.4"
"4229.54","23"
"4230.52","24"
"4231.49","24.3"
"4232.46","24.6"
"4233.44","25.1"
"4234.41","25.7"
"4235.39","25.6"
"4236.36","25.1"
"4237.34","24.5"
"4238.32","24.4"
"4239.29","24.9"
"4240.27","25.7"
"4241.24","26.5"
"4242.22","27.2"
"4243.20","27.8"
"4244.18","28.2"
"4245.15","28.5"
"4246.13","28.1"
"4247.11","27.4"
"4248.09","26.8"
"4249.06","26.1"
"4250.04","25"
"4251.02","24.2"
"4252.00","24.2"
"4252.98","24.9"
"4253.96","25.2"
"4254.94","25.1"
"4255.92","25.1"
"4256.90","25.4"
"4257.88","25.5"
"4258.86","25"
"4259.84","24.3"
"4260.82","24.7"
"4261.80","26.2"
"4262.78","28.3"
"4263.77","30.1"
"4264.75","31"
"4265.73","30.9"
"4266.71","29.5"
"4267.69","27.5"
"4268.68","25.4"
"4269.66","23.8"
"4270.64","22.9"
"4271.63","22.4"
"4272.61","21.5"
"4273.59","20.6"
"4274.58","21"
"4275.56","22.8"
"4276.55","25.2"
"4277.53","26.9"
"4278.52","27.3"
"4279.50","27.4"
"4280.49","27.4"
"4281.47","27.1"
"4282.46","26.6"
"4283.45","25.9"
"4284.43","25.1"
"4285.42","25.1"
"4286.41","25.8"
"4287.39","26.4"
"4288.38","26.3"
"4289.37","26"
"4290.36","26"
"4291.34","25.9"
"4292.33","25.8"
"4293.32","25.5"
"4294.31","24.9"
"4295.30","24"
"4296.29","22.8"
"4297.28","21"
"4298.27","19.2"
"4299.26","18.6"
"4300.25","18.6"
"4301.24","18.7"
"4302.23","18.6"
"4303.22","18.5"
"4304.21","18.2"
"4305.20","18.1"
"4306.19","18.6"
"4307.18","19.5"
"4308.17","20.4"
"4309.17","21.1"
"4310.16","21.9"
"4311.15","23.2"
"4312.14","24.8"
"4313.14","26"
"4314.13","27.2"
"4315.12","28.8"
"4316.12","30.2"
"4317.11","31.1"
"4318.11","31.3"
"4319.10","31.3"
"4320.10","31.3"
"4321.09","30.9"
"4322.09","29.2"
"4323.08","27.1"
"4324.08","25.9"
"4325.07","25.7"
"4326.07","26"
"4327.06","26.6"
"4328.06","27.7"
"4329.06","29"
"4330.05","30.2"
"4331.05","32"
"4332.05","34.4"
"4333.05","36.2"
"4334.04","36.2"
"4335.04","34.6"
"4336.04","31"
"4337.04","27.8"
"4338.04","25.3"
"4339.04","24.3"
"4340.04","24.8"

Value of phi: 4098.20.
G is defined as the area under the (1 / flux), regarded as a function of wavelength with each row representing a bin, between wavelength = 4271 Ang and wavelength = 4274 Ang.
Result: 0.139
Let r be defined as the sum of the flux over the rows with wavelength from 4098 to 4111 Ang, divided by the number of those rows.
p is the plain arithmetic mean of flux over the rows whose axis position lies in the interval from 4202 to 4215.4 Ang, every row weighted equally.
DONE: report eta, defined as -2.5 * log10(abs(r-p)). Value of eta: -1.1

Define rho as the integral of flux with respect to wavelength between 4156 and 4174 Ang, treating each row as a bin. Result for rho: 471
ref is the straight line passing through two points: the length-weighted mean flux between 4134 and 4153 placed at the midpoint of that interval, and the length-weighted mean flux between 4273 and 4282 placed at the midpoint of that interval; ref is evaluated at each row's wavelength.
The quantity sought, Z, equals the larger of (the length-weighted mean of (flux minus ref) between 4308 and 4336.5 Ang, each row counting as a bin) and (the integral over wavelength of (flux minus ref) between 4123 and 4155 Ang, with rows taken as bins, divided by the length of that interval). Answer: 4.1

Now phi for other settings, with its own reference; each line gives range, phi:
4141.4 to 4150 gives 4141.84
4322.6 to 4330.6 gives 4330.05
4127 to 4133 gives 4127.56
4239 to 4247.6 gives 4245.15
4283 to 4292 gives 4287.39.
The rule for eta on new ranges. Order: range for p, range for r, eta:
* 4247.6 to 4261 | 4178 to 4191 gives -0.4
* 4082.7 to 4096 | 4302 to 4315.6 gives -2.3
